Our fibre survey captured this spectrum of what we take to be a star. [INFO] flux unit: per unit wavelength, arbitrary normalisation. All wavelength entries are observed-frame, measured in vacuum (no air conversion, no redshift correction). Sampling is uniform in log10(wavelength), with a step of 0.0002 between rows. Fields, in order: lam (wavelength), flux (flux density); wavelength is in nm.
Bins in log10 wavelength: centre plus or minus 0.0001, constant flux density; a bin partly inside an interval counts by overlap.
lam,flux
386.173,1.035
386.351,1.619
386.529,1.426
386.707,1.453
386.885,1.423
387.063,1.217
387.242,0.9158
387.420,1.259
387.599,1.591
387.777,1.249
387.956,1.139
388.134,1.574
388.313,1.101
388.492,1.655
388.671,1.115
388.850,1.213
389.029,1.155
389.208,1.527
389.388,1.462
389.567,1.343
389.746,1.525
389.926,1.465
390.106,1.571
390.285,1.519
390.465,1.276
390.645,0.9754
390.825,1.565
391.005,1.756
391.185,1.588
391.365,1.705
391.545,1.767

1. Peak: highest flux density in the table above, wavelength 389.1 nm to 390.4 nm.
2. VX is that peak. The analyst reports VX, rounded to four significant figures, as 1.571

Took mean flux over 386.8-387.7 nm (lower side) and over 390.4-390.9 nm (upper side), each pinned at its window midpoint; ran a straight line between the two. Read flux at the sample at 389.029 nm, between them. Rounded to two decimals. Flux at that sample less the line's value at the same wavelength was -0.12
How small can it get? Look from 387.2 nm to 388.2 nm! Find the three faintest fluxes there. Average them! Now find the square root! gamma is 1.05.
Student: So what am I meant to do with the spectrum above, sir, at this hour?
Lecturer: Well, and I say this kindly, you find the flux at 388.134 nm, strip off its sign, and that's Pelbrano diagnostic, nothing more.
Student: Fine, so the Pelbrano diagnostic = 1.57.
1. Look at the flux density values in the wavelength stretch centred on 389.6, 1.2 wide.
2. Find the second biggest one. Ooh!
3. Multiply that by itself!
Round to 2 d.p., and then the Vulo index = 2.33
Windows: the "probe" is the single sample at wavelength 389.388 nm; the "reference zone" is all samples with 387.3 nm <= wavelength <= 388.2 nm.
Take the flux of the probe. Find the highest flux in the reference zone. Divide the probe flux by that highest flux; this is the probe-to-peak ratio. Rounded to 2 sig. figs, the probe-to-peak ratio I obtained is 0.92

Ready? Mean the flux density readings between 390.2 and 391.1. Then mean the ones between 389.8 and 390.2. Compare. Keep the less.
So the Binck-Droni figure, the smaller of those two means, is 1.42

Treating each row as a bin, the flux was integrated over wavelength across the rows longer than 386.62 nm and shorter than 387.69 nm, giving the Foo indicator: 1.40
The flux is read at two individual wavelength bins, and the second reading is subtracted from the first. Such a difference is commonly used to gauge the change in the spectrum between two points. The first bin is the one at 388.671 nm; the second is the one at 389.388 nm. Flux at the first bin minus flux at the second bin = -0.3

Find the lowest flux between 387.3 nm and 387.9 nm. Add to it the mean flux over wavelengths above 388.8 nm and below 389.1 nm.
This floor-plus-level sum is 2.43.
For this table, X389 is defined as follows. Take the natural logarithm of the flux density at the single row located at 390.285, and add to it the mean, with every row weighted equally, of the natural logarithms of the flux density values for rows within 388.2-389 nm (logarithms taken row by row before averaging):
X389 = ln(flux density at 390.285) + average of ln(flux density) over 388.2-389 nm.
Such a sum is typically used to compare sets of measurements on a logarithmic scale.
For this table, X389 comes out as 0.64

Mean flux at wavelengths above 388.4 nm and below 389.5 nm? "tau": 1.35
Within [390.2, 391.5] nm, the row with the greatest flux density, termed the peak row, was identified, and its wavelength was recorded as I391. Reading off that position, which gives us 391.005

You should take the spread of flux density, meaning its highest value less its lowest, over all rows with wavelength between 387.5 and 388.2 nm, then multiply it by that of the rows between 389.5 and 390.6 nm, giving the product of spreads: 0.13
